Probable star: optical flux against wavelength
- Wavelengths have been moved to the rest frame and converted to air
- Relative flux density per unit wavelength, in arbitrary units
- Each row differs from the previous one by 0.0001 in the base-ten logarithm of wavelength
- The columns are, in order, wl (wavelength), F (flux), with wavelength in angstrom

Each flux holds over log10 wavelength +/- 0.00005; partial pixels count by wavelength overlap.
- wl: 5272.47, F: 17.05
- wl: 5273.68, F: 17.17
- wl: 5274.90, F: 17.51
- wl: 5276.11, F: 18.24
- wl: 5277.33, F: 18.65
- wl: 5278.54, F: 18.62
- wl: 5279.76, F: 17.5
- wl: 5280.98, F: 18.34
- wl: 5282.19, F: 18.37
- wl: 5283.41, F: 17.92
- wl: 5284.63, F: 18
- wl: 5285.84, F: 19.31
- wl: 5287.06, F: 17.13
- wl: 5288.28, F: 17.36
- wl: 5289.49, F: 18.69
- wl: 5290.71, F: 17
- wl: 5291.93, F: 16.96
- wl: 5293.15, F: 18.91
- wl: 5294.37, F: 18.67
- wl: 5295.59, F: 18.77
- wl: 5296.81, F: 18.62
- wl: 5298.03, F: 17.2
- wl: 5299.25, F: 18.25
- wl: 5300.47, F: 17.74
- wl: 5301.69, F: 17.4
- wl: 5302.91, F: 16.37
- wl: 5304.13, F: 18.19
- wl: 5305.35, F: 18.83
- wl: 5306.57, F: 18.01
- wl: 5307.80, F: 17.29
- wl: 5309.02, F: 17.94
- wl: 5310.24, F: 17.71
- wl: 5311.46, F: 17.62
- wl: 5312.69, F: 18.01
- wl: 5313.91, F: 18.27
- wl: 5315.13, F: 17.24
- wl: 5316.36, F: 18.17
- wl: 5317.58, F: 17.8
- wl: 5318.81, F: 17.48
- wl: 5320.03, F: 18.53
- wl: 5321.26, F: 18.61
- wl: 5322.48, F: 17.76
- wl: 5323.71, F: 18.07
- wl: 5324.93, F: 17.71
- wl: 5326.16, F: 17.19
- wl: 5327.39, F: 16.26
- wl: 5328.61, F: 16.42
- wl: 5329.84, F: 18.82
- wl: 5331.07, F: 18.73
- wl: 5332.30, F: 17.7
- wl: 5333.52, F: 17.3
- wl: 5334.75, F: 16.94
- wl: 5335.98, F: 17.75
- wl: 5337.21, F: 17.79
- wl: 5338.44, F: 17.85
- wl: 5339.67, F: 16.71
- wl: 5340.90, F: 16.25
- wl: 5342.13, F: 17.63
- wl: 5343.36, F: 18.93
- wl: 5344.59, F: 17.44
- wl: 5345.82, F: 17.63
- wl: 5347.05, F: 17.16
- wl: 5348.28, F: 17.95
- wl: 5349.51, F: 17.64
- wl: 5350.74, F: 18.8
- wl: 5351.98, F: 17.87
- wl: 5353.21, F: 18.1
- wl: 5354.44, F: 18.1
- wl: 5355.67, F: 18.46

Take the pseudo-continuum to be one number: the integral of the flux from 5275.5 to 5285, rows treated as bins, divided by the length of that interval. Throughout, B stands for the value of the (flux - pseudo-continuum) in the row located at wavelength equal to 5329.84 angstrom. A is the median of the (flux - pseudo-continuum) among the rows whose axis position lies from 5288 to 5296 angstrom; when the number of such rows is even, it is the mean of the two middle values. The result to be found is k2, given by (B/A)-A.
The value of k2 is 0.9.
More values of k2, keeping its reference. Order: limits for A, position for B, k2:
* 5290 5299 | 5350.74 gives 1.0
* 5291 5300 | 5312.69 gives -0.9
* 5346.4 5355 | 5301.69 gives 3.4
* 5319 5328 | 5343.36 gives -1.2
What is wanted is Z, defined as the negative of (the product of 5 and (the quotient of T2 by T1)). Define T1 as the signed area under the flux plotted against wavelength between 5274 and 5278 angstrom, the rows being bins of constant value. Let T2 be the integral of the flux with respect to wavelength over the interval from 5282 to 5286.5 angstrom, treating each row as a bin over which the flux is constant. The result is -5.7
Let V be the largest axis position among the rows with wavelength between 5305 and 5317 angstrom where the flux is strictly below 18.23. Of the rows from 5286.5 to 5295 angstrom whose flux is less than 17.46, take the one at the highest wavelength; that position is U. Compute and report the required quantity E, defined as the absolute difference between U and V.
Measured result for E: 24.4 angstrom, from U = 5291.93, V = 5316.36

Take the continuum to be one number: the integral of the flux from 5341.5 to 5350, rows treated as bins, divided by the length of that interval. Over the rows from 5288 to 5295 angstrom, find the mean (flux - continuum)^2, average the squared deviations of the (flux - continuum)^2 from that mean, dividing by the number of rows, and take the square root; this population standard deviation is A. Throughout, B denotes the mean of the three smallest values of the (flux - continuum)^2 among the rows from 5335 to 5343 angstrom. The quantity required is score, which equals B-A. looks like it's -0.32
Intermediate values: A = 0.33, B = 0.00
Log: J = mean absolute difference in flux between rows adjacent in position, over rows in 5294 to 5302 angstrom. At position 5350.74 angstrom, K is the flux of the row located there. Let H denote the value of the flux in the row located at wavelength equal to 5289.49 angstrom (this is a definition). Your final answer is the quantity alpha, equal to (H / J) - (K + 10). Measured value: 3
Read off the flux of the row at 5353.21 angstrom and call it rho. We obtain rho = 18.1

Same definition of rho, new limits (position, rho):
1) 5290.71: 17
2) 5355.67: 18.46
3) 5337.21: 17.79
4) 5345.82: 17.63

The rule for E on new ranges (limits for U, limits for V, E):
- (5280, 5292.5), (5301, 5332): 36.7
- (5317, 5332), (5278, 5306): 24.5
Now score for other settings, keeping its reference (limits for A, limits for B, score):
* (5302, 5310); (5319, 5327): -0.69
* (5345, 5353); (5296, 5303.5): -0.26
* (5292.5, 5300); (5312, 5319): -0.31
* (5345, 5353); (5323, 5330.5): -0.23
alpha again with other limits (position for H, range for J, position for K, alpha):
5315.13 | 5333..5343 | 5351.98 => 1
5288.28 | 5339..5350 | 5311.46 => -6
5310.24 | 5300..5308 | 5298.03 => -7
